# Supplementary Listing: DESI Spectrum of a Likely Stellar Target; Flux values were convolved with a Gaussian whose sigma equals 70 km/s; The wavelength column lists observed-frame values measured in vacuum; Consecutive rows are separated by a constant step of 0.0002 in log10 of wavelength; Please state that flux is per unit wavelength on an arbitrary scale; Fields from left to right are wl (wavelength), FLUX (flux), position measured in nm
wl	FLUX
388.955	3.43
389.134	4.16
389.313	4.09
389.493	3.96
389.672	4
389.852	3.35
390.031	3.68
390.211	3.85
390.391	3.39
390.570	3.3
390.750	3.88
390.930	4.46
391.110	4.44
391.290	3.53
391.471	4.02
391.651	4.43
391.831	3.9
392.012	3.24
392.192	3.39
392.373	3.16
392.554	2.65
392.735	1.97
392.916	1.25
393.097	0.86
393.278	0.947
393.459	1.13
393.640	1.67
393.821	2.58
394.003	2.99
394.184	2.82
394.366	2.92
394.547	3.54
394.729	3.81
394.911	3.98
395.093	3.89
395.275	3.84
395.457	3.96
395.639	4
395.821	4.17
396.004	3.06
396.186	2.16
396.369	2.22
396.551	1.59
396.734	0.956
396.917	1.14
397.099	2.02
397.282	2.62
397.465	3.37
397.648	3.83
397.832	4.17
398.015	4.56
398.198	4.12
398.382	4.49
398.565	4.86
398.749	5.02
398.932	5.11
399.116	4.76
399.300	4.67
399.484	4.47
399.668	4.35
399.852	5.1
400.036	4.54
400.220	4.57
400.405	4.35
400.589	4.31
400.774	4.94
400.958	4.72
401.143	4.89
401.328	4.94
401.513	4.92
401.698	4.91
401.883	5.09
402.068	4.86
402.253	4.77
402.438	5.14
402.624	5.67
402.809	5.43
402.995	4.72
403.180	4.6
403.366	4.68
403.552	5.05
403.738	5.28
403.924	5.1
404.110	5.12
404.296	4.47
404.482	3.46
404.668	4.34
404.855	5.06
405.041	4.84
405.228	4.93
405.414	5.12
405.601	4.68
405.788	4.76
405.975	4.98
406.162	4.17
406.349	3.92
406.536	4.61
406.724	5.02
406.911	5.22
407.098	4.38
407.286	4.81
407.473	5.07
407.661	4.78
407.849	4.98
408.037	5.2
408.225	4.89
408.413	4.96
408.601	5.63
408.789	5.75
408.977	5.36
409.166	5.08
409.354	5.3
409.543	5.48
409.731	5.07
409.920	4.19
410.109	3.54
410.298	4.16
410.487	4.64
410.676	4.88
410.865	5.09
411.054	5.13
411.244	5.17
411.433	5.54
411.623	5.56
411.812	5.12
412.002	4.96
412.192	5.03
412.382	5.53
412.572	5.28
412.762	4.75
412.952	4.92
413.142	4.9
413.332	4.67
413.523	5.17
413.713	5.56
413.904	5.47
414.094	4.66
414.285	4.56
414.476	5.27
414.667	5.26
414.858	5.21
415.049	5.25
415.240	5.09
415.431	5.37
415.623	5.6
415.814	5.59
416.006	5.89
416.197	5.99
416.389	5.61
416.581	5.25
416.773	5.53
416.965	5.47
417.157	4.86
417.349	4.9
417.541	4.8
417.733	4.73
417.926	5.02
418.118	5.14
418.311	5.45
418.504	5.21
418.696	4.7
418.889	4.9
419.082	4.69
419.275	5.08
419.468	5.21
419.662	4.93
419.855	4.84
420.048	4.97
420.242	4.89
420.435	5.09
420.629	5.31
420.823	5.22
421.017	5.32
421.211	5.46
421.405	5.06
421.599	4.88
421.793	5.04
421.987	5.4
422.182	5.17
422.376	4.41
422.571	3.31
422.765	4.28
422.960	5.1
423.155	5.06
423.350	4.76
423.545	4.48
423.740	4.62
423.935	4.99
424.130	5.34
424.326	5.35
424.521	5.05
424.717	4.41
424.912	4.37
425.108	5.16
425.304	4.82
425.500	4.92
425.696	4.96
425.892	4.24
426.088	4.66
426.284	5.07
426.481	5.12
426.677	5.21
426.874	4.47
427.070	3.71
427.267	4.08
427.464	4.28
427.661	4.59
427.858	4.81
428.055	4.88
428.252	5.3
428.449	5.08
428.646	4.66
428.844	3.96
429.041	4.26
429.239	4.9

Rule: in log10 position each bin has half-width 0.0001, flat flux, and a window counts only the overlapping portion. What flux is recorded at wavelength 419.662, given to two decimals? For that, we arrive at 4.93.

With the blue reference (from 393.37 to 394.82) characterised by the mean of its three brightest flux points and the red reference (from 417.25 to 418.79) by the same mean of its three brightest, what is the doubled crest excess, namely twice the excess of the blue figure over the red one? -3.6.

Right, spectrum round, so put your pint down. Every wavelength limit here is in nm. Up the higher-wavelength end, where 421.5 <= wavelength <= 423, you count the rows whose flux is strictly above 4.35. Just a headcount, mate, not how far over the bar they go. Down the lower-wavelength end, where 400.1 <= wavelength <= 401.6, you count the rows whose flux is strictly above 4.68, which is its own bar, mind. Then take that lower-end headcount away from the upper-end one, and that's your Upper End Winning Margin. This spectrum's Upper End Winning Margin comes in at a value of 1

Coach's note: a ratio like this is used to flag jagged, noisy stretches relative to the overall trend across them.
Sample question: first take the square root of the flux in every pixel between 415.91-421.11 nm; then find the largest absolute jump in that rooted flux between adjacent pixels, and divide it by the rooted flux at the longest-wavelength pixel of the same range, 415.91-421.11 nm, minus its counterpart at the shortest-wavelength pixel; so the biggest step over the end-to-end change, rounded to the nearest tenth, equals -1.1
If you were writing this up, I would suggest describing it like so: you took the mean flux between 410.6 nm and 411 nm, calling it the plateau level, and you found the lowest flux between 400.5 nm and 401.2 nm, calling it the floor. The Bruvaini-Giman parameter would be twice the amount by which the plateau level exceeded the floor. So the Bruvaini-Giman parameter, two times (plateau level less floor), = 1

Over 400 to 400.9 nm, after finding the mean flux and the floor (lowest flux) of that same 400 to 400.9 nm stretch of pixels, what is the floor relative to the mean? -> 0.95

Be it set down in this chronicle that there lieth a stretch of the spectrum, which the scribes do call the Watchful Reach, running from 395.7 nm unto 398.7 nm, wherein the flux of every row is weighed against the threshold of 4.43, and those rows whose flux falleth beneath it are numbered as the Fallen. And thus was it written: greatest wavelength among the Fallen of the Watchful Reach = 398.198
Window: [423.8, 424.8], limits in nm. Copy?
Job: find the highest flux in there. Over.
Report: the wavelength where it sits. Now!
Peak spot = 424.326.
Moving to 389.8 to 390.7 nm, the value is 390.211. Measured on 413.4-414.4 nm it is 413.713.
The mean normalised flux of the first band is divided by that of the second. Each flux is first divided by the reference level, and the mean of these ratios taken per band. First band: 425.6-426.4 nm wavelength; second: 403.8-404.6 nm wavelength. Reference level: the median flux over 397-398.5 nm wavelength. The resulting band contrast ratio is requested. 1.04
